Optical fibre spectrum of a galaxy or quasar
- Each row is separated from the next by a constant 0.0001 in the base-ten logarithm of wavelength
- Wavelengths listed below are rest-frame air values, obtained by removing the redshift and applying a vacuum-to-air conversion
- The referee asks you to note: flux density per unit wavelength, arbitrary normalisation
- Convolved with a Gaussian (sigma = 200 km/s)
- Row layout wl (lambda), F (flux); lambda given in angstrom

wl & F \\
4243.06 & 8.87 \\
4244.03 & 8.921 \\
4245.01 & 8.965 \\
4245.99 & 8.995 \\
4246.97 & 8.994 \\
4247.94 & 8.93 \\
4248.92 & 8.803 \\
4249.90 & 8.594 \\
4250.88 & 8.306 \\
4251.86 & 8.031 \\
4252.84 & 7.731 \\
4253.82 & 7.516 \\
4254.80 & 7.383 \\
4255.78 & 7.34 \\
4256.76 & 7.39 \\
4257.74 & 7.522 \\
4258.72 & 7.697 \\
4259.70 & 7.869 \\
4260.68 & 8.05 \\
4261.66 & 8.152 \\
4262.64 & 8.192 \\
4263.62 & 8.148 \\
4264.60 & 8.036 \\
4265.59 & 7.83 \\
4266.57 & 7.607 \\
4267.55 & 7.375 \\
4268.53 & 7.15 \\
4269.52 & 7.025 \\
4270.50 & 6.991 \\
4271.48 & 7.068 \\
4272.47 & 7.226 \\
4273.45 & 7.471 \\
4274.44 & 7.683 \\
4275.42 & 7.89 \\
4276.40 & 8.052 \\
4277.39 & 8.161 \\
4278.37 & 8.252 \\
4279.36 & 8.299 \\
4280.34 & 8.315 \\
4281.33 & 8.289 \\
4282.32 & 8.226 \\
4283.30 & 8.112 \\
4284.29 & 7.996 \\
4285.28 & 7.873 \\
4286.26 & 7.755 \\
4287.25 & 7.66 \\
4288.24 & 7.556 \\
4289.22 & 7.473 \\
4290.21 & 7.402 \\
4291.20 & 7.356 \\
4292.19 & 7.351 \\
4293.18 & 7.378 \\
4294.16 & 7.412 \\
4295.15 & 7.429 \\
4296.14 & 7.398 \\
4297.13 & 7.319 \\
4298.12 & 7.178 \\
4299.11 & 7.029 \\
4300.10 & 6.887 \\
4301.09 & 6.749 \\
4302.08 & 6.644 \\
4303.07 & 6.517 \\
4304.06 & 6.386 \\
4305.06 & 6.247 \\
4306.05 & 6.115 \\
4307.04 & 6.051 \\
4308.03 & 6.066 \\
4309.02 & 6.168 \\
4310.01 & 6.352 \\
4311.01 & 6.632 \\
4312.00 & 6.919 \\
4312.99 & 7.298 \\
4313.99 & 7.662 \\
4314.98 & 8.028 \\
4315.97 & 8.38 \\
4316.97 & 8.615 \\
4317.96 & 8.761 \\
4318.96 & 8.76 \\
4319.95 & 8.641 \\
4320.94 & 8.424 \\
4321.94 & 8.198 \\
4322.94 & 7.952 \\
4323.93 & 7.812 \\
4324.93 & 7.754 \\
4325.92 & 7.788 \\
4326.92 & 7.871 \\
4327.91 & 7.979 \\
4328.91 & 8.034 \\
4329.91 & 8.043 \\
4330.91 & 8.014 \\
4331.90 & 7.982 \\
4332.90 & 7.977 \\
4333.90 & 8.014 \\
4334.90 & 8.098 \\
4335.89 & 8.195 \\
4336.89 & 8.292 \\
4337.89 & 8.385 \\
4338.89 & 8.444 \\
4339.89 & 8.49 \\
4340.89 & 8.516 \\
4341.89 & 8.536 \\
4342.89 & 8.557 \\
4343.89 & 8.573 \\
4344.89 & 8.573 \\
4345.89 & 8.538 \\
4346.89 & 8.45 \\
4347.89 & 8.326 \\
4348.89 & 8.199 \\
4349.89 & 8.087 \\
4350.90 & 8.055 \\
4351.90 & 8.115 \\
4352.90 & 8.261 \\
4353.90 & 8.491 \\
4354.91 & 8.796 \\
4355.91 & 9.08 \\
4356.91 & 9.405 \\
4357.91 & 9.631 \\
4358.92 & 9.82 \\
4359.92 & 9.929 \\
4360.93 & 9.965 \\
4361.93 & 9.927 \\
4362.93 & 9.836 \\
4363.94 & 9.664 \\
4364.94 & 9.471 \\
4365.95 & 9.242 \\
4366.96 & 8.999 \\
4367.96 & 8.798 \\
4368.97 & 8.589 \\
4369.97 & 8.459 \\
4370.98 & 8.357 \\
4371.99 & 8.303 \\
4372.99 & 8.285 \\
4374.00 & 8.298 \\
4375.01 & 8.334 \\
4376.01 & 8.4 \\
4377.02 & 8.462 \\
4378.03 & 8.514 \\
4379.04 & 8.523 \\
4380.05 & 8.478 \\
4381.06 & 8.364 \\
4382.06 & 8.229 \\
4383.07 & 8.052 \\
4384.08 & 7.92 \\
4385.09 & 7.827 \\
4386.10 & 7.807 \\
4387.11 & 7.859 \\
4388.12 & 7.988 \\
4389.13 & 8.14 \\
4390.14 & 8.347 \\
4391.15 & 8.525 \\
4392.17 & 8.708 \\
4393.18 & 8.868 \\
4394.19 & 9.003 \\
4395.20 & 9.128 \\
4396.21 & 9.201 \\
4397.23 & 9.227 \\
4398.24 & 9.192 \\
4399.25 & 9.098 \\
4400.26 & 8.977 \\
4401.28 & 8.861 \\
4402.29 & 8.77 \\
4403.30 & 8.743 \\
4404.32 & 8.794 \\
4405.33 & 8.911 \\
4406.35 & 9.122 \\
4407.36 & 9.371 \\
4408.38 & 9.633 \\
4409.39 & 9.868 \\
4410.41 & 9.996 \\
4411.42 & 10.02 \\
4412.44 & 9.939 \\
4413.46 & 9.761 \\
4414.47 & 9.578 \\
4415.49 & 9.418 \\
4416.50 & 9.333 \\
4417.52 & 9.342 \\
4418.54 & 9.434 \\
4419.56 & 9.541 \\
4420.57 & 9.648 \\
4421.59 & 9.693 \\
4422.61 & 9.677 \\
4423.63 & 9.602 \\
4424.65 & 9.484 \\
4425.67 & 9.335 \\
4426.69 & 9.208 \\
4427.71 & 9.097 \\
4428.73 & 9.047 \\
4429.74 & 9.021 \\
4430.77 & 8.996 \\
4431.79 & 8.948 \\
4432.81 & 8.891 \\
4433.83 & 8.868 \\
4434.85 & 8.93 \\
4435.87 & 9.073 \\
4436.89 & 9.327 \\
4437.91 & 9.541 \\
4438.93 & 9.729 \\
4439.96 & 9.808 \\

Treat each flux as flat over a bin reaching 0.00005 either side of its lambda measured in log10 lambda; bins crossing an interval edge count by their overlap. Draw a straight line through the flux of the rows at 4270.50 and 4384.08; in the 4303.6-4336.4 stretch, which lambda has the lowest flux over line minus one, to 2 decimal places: 4307.04 angstrom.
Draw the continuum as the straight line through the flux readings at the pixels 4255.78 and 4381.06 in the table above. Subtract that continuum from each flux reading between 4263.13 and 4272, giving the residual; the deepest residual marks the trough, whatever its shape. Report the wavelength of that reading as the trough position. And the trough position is 4270.50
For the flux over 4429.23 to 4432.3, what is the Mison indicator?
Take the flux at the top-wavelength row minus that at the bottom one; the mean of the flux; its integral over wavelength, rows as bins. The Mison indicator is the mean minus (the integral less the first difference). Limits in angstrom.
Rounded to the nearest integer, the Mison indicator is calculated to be -19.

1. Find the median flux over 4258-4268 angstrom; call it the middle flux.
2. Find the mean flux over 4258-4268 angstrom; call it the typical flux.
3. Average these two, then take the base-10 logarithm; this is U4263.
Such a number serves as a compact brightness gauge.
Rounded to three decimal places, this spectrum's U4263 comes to 0.899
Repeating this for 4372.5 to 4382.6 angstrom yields 0.924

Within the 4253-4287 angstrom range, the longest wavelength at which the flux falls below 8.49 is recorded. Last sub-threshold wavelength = 4286.26 angstrom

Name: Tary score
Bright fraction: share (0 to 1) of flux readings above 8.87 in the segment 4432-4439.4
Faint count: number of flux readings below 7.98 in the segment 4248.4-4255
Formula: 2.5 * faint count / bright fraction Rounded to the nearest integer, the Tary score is 9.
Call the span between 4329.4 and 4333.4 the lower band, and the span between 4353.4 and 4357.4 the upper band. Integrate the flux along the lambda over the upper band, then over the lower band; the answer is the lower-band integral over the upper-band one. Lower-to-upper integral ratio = 0.89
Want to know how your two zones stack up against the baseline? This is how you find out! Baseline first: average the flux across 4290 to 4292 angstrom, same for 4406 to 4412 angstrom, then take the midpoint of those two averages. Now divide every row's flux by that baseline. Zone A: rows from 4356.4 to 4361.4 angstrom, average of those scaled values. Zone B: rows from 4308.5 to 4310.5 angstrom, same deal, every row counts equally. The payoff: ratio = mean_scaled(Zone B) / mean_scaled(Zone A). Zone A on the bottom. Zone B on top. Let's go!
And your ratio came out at 0.64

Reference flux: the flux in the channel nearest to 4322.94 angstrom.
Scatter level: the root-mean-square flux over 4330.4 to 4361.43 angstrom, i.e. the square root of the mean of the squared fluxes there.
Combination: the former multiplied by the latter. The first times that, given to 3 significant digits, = 68.3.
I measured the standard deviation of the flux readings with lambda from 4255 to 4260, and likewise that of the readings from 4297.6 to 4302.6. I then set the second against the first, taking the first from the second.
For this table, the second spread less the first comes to -0.01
